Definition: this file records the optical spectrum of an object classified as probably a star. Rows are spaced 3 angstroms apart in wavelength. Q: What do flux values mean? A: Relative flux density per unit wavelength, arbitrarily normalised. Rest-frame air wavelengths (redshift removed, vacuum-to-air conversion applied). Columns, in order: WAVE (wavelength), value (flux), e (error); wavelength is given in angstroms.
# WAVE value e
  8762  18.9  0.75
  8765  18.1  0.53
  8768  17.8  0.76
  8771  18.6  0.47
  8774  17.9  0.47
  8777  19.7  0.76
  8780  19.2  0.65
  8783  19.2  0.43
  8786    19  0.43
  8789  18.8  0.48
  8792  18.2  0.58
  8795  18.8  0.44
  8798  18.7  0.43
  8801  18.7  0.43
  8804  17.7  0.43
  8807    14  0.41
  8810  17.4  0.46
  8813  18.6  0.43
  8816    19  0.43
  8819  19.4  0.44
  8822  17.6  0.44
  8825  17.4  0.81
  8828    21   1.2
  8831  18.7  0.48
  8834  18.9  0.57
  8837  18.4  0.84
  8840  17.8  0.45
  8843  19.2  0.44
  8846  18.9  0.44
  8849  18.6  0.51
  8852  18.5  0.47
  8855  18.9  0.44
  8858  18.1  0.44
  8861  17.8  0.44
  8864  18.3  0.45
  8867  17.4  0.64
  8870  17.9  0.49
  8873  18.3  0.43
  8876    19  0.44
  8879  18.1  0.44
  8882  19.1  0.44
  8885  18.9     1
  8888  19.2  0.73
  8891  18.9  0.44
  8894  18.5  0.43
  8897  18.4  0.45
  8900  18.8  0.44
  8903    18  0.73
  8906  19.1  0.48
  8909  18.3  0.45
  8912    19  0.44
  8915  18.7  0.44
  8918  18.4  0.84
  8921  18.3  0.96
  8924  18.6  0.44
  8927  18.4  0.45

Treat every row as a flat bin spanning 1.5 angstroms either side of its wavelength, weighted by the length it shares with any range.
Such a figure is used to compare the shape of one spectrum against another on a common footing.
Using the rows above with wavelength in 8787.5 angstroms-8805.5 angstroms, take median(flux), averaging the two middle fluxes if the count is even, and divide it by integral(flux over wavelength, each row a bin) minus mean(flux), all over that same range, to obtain 0.06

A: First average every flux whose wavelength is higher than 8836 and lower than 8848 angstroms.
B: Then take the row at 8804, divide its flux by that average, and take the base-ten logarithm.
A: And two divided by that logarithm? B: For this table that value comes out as -95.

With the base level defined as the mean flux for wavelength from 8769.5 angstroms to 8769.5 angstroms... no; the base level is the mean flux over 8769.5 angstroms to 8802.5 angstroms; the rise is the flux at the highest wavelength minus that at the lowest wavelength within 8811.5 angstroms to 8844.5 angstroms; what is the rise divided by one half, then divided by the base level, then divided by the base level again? 0.0034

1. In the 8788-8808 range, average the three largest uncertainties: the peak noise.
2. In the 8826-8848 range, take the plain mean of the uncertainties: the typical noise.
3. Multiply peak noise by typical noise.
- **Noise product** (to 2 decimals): 0.32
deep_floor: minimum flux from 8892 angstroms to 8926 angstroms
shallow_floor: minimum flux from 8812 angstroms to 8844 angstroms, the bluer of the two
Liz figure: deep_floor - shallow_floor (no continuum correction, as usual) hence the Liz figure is 1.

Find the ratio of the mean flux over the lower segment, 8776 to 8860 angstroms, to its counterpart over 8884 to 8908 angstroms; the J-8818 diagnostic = 0.99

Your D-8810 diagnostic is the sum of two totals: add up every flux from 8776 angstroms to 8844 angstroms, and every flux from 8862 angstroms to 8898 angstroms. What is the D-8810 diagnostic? 647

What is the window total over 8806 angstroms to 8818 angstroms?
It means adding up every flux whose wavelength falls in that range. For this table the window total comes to 69.0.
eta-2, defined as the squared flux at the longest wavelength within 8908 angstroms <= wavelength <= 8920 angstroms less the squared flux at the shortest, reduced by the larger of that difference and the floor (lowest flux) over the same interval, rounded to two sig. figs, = -15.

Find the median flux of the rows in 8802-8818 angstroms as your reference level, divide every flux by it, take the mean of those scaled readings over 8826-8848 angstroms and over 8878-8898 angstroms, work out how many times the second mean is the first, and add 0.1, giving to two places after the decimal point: 1.09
